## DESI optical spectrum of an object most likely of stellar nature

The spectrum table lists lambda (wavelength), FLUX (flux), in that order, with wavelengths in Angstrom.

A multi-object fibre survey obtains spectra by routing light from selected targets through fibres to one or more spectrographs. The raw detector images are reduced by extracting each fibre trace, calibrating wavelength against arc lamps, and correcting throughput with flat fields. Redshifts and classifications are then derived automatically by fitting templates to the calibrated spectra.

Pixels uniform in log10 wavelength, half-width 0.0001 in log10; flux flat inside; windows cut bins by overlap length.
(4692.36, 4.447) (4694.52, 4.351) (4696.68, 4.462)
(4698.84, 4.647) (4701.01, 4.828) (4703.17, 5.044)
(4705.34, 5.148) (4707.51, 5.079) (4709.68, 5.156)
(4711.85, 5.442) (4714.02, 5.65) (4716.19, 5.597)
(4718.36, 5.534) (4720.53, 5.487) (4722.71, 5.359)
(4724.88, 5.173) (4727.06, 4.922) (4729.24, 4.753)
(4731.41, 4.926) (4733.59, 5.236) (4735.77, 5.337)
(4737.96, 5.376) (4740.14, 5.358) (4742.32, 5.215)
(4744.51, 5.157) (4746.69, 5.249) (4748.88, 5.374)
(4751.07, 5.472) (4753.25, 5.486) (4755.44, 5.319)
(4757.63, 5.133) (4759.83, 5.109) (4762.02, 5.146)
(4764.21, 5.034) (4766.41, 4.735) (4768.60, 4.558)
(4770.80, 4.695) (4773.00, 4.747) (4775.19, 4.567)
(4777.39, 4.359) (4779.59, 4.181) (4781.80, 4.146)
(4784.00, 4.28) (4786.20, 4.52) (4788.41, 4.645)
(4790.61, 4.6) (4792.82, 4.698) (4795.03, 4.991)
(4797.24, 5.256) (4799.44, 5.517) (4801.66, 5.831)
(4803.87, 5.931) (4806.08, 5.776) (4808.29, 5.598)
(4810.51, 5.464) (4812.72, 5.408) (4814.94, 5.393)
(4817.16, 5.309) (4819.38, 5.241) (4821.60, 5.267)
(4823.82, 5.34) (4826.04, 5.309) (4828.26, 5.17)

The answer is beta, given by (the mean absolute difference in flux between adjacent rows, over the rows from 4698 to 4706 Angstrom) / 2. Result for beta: 0.08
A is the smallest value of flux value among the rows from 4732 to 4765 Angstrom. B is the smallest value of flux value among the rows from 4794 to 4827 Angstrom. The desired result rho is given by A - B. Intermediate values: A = 5.034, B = 4.991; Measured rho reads 0.0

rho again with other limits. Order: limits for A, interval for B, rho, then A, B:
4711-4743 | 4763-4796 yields 0.6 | 4.753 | 4.146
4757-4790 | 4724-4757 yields -0.6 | 4.146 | 4.753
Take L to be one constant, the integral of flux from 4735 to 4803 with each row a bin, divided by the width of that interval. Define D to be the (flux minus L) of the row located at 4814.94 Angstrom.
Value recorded 0.4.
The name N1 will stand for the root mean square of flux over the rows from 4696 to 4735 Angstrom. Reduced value 5.15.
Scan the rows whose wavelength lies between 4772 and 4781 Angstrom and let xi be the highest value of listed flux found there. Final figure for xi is 4.747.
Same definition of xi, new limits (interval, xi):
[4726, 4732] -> 4.926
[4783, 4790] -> 4.645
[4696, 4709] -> 5.148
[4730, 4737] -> 5.337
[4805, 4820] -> 5.776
